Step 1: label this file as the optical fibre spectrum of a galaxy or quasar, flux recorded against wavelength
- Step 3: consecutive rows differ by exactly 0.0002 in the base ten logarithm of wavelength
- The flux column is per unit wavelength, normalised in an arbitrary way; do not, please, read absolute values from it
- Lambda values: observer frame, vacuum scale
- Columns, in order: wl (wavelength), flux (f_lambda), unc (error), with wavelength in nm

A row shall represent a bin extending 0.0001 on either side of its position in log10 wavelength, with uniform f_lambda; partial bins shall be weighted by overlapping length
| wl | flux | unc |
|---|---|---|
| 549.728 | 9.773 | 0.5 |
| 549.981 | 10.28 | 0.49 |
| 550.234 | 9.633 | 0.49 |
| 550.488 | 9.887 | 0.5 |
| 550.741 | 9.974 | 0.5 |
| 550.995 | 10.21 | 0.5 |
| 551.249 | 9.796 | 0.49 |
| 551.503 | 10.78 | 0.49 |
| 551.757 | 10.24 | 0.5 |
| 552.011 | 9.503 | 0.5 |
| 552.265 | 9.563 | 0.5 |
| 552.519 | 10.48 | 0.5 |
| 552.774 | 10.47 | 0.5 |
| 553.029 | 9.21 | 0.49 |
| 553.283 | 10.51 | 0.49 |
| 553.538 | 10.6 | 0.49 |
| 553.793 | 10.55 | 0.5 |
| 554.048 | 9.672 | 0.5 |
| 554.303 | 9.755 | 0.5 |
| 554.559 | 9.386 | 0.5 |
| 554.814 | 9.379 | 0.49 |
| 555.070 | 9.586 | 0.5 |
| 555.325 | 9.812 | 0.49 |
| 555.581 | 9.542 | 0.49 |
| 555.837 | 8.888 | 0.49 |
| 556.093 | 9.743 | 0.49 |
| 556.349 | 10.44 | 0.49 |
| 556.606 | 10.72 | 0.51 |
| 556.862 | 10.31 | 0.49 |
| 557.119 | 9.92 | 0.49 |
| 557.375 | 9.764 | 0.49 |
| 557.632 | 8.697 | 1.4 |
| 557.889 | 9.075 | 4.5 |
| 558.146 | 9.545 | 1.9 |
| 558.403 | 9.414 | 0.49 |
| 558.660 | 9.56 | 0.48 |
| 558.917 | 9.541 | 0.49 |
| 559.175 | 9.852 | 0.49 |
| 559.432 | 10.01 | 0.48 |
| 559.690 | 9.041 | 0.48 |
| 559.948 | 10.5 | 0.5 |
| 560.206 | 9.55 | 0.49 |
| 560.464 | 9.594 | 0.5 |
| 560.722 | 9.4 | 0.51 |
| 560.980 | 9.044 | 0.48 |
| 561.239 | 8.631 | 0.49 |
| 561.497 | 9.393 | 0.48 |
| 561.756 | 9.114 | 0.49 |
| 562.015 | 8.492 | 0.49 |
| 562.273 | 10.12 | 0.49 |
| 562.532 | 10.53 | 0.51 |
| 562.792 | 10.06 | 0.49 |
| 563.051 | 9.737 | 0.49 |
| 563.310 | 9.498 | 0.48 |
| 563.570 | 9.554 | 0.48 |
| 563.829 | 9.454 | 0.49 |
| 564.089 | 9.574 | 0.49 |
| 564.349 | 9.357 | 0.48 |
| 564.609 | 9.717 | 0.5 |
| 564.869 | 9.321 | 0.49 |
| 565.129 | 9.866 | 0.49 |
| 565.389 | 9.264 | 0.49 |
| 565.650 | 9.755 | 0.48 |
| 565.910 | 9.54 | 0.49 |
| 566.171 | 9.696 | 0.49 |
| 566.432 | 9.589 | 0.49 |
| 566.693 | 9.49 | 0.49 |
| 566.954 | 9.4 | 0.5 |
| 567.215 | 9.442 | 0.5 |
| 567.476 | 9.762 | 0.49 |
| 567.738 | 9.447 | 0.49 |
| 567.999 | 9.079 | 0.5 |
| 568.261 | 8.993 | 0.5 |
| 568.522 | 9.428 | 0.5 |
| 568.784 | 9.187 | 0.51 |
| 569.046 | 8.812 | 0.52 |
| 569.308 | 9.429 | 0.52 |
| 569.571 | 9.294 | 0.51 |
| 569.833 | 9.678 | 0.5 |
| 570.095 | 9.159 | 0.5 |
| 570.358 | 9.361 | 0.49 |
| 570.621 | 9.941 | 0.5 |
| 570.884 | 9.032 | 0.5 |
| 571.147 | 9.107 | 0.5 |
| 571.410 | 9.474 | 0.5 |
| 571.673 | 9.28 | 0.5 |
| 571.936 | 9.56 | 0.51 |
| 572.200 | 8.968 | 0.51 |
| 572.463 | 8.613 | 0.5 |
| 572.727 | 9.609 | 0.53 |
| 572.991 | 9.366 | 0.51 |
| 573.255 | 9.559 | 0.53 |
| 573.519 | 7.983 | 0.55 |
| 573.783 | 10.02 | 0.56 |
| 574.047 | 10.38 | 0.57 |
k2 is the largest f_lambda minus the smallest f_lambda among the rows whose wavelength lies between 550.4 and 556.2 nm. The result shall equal 1.9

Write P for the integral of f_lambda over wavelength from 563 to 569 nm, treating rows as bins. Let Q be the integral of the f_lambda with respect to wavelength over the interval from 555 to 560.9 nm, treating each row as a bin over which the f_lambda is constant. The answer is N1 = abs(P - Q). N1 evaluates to 0.2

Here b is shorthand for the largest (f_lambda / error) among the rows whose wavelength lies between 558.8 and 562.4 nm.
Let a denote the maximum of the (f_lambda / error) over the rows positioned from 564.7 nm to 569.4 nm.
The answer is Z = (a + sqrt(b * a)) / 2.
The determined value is 20.5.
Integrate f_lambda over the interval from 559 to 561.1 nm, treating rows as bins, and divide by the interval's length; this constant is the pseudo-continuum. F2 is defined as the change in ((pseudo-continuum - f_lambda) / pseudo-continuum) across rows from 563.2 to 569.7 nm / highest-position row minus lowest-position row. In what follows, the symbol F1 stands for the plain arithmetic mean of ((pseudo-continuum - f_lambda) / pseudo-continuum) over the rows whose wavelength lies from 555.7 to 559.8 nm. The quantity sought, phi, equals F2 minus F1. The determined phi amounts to 0.02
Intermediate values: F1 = -0.003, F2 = 0.021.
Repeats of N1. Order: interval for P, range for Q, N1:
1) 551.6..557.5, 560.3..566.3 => 1.5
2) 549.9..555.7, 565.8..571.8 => 1.5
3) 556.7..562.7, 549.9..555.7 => 0.5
